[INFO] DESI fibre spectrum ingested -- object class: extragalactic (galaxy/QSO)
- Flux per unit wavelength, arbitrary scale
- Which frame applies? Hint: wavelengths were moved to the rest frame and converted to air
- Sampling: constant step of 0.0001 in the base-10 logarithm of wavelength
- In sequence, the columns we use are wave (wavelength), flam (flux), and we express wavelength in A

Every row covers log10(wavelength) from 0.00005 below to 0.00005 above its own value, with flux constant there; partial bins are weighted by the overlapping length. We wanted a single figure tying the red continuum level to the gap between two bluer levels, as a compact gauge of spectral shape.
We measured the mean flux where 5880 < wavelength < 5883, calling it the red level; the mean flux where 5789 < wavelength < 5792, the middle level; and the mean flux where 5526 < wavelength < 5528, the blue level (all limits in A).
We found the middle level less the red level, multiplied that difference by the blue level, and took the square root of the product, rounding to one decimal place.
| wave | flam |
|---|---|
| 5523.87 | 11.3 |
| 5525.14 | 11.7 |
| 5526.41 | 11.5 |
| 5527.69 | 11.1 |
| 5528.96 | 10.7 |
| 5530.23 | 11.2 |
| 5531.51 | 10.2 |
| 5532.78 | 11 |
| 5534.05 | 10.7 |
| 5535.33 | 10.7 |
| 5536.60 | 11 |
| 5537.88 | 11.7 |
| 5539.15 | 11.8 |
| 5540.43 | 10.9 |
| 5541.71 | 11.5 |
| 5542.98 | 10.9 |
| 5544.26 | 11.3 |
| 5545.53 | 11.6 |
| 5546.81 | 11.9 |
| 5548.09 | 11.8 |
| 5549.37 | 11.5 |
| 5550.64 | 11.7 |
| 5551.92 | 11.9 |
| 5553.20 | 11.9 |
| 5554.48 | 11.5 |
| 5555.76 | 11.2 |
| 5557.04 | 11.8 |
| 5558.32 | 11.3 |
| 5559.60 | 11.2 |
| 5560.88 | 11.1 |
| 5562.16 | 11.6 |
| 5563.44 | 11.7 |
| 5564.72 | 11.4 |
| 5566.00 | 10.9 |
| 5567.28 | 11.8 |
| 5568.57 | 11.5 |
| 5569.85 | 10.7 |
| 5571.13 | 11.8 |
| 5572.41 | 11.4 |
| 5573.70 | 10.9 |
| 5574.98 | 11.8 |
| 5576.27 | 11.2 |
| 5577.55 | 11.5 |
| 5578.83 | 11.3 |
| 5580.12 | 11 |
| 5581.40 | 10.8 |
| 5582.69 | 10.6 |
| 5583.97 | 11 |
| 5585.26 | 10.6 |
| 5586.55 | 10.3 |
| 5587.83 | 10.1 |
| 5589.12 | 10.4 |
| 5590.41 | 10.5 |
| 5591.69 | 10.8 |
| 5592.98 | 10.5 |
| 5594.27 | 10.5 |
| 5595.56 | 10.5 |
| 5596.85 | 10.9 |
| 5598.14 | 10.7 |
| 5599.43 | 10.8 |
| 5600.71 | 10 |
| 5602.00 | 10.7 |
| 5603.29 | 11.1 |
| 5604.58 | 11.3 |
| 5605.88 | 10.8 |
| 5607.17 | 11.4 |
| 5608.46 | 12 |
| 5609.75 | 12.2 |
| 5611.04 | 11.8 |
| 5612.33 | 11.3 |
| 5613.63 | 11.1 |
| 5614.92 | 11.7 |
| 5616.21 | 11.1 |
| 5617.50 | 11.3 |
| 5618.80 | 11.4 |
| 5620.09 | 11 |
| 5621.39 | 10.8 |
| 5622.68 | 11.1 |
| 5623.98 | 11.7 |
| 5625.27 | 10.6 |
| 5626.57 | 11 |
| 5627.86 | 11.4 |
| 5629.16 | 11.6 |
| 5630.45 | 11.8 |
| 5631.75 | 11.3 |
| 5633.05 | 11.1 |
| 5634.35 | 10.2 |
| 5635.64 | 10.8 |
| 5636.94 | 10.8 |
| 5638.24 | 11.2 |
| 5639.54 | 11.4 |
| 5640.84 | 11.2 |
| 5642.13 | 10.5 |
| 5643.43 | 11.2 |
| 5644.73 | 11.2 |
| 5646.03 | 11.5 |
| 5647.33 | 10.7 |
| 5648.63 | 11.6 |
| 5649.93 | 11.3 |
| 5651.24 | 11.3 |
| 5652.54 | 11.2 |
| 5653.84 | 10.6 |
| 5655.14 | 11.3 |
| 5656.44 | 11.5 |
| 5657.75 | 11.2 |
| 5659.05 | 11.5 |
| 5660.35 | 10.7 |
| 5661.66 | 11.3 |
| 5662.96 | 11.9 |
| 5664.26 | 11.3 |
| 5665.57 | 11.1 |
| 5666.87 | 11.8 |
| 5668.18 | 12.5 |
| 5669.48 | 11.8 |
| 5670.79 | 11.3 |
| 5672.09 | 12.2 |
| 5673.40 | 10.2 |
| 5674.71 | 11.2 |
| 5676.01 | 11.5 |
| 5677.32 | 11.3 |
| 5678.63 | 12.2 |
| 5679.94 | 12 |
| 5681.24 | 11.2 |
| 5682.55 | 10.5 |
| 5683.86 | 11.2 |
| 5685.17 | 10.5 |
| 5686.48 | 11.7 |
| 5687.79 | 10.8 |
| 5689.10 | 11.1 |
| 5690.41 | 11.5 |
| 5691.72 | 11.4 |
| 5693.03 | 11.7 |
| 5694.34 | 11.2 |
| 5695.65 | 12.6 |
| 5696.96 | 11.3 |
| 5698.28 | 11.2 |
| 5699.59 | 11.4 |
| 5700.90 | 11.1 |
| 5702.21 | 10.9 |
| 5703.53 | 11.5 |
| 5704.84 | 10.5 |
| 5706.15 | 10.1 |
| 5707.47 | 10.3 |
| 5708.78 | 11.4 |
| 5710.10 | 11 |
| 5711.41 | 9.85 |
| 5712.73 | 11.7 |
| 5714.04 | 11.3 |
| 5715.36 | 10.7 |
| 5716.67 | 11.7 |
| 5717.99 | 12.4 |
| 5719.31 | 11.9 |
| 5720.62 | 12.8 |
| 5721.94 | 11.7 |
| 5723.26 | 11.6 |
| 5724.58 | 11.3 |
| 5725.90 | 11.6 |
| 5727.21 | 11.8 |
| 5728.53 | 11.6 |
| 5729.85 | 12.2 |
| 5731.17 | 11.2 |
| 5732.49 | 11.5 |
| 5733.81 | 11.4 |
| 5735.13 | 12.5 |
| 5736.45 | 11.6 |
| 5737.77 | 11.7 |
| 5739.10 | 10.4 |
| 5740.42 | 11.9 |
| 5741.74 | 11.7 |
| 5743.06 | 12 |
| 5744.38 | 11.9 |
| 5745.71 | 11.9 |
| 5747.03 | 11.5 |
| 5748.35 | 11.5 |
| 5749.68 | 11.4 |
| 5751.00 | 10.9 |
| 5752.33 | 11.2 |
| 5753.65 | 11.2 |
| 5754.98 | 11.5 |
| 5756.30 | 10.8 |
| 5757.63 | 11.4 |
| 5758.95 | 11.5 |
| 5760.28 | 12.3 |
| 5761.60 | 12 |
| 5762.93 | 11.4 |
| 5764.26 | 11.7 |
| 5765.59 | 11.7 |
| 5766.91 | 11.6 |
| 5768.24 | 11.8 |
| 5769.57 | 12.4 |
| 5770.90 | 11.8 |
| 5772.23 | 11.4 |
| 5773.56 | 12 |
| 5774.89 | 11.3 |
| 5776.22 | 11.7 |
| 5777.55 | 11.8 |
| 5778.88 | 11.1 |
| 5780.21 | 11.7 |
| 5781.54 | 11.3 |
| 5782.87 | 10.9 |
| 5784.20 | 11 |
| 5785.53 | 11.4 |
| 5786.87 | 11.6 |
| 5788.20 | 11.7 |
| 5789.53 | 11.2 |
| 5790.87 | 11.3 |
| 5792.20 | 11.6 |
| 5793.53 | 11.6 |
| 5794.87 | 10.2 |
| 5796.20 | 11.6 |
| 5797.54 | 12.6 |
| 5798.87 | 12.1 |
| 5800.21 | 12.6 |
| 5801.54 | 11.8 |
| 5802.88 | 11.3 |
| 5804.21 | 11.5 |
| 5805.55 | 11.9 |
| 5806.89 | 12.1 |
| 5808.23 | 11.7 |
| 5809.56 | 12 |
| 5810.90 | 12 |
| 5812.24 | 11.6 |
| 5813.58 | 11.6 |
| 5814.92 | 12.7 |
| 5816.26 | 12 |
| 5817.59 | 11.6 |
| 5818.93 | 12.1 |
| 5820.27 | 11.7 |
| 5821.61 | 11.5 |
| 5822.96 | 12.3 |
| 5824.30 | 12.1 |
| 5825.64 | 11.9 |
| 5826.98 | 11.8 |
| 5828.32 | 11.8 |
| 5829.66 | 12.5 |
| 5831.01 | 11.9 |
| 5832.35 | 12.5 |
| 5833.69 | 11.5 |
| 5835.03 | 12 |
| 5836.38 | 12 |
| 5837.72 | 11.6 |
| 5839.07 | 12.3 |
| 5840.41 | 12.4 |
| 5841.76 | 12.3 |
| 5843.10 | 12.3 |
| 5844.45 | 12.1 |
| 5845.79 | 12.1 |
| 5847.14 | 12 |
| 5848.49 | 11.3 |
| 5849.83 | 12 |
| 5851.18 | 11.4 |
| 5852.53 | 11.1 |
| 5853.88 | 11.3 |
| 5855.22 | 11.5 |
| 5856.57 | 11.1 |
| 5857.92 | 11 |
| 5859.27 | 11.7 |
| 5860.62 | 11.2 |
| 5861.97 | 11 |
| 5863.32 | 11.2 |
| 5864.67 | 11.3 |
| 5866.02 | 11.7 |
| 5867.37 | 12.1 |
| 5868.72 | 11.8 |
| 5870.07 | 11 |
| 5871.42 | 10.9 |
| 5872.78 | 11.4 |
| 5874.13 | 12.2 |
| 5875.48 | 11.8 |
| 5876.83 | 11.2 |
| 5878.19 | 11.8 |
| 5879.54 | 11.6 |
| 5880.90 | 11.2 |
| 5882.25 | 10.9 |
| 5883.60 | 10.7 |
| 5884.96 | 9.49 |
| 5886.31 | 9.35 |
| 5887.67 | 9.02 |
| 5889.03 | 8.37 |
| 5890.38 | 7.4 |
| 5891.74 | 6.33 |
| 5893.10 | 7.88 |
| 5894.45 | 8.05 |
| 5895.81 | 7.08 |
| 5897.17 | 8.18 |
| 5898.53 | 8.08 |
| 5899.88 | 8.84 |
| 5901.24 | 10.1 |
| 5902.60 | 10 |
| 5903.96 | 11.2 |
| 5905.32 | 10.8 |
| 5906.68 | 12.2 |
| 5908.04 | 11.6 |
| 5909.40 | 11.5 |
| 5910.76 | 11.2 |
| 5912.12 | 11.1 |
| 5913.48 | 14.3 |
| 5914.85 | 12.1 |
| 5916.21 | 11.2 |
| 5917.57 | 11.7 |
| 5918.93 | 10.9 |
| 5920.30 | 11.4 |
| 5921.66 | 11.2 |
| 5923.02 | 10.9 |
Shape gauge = 1.5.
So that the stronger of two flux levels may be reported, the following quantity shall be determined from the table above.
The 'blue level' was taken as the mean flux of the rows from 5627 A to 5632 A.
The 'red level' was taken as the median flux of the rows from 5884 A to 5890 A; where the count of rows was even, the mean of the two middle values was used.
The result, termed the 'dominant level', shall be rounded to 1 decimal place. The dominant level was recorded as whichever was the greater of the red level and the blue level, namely 11.5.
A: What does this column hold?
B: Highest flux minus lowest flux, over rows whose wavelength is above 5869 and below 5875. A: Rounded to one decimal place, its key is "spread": 1.3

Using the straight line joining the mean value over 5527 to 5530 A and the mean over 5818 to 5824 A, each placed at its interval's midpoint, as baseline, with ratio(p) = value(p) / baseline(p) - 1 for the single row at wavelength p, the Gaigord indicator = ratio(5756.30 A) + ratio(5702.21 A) -0.13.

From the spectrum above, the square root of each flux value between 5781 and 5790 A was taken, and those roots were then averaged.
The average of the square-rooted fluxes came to 3.36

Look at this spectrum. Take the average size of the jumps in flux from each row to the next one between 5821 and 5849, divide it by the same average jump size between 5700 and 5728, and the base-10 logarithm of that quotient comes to -0.27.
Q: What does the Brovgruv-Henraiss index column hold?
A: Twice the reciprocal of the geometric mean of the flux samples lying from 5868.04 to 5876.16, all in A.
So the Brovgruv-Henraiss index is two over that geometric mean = 0.174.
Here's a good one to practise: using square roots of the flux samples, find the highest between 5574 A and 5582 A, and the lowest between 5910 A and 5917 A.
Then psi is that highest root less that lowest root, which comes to 0.10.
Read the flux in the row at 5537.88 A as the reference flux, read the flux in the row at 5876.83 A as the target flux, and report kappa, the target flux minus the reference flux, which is -0.50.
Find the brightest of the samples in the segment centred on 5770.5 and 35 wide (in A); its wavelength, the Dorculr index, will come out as 5769.57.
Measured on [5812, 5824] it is 5814.92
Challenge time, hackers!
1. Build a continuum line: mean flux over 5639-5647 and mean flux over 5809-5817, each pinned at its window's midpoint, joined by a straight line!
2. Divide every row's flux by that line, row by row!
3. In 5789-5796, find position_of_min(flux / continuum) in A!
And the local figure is 5794.87 A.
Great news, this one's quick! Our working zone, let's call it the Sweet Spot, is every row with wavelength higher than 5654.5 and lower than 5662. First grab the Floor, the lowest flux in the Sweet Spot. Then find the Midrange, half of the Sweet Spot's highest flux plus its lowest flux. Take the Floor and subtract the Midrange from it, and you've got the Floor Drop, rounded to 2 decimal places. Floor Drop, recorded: -0.40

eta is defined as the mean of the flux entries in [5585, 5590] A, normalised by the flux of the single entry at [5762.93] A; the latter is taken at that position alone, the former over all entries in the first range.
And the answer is 0.91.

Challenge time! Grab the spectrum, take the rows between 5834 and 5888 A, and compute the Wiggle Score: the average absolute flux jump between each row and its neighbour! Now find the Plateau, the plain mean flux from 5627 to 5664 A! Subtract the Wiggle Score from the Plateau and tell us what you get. 10.8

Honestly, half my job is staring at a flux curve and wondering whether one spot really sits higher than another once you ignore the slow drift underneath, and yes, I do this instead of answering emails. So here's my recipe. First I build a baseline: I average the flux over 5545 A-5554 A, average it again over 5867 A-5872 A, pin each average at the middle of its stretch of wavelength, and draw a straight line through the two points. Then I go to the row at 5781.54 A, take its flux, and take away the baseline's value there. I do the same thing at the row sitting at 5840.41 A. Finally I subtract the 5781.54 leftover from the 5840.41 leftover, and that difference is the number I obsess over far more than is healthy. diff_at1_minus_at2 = 1.2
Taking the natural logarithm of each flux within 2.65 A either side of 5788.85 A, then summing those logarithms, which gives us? 9.8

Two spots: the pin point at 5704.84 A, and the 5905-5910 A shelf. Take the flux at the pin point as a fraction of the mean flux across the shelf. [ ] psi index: 0.91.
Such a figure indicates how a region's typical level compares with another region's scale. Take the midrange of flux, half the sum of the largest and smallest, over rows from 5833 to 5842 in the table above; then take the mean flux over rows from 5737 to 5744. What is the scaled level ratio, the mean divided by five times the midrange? 0.193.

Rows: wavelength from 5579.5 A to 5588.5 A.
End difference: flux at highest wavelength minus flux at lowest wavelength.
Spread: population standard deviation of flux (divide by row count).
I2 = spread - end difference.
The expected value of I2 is 1.2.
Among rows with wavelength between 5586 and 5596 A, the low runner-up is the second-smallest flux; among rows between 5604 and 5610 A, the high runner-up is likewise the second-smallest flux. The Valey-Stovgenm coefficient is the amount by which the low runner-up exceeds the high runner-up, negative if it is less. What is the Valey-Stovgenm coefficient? -1.0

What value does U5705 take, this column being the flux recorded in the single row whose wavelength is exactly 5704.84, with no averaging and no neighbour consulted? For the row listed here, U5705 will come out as 10.5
